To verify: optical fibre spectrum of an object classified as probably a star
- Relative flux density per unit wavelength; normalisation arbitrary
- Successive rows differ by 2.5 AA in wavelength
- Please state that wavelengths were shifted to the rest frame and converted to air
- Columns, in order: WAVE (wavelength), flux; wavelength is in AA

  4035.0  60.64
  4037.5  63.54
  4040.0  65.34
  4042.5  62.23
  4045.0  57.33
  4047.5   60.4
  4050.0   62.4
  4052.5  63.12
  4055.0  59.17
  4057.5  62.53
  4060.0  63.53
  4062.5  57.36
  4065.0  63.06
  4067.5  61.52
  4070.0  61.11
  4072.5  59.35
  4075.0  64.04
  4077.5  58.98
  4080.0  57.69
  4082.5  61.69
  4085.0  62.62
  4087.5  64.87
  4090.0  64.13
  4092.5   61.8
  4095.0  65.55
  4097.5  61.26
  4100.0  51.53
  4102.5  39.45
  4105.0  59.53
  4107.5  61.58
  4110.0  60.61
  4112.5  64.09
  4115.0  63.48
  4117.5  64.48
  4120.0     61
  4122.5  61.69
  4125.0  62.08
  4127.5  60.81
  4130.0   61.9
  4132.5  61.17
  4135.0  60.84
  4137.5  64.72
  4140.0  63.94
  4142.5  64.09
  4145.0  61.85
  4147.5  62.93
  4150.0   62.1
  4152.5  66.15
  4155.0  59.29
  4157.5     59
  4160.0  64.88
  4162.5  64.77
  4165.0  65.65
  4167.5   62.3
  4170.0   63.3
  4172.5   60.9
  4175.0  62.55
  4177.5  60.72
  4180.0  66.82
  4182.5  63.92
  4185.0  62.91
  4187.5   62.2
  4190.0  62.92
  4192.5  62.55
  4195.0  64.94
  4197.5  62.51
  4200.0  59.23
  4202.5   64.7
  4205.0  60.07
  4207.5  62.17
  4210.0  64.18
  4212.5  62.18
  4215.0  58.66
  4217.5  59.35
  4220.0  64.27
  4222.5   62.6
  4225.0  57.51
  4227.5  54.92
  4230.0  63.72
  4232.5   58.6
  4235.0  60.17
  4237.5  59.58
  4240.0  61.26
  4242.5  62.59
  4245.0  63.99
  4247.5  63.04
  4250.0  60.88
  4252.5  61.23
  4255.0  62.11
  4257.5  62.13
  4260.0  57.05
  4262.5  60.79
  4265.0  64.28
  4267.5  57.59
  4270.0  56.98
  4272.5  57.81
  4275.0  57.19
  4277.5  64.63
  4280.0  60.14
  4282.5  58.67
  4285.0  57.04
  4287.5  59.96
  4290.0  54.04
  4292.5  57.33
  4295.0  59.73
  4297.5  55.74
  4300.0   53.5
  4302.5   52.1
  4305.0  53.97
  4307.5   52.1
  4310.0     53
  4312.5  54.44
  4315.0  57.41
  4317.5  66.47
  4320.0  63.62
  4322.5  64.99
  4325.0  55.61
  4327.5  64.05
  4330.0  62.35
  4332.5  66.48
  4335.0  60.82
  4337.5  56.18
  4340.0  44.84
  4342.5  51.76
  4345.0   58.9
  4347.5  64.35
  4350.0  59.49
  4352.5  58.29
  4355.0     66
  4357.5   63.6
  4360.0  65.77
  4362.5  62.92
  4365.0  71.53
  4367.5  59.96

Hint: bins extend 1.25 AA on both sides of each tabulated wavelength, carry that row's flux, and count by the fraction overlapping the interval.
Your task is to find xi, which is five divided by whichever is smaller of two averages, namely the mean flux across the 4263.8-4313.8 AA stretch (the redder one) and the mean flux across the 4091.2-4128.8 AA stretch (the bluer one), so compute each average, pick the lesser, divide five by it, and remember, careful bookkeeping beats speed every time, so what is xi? 0.088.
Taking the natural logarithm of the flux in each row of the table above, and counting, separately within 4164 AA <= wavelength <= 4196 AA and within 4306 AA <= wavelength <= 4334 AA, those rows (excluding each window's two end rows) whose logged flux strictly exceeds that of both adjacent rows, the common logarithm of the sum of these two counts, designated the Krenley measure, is 0.85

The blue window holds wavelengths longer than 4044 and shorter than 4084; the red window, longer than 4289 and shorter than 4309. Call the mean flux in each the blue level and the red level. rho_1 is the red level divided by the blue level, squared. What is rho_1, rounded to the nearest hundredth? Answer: 0.81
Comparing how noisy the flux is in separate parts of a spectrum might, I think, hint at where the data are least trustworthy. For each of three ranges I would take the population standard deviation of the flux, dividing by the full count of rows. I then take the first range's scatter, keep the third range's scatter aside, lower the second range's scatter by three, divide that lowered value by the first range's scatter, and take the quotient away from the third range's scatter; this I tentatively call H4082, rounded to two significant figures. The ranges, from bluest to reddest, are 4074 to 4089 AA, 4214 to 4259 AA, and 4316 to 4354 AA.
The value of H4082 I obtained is 6.0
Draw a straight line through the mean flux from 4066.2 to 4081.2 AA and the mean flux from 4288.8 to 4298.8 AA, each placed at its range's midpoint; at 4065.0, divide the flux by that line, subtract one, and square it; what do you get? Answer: 0.002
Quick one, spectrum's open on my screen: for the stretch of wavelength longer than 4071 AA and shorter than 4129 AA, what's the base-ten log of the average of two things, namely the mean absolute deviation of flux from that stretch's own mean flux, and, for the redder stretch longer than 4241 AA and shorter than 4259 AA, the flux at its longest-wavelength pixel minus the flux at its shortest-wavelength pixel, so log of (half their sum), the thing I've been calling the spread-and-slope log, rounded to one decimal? 0.1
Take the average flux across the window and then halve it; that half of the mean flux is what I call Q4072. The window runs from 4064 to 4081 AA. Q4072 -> 30.4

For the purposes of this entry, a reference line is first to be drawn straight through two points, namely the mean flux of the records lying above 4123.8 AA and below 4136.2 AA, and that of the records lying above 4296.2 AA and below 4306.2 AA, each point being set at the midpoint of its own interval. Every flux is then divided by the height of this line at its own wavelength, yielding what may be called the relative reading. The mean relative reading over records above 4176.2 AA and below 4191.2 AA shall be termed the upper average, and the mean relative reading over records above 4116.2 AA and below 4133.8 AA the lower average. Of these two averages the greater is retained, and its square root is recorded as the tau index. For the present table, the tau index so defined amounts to 1.04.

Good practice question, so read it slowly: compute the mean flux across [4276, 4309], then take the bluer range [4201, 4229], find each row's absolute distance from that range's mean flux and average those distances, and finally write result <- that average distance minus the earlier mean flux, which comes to -54.2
